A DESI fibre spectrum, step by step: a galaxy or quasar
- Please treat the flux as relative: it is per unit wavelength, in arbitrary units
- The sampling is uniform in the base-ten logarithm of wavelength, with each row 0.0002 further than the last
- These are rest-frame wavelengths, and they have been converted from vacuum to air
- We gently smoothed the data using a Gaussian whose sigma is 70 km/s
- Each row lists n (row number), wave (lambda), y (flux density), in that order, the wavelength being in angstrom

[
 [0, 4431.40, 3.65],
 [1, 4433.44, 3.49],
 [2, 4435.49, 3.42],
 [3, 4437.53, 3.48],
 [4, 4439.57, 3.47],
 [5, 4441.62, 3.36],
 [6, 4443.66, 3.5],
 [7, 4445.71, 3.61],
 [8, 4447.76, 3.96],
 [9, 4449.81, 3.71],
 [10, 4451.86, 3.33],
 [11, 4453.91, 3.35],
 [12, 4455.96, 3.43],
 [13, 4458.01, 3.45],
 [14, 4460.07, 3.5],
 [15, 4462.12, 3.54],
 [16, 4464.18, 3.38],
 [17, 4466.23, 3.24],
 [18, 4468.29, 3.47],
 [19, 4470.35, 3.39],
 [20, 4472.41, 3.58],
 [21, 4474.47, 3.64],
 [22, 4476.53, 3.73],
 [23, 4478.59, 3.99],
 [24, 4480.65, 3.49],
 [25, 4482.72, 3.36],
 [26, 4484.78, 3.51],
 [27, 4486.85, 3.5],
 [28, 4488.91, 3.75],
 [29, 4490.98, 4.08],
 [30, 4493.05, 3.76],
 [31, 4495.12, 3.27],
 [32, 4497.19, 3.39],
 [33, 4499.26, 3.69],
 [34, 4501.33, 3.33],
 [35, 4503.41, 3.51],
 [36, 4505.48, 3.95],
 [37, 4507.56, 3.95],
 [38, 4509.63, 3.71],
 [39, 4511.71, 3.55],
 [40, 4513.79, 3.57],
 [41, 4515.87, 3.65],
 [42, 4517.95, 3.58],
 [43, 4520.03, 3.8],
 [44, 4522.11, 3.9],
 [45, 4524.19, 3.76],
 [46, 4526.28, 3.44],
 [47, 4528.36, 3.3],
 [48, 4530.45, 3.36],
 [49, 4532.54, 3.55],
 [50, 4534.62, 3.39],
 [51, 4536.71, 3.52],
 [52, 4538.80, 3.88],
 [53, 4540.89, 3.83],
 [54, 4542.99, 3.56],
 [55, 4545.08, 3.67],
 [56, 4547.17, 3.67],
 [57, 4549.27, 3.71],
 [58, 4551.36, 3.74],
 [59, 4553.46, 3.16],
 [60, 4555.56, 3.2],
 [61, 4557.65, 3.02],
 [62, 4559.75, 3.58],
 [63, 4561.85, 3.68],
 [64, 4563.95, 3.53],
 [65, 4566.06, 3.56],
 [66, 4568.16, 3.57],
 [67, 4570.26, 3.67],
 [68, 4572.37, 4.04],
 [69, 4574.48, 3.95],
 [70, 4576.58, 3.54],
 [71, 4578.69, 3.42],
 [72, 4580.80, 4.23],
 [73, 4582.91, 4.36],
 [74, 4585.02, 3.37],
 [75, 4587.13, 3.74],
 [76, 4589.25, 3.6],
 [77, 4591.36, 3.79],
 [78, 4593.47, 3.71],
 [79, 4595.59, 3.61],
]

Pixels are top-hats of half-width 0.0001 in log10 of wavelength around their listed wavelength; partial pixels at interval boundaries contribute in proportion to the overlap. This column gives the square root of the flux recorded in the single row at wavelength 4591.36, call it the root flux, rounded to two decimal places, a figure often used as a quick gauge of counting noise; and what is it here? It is 1.95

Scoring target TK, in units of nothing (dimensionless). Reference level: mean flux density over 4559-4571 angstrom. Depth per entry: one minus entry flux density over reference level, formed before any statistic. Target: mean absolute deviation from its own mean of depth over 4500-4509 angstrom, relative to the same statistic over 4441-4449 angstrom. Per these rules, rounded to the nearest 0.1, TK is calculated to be 1.5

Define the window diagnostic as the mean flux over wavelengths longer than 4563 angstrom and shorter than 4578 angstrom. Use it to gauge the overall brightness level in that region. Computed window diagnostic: 3.69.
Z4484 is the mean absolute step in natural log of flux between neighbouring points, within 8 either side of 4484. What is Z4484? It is 0.063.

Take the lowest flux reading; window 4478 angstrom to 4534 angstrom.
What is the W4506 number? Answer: 3.27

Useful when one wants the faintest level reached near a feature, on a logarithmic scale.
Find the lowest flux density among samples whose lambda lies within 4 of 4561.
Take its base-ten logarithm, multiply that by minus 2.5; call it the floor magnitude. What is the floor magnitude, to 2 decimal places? -1.20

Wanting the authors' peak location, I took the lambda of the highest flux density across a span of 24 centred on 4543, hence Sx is 4538.80 angstrom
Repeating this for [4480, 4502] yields 4490.98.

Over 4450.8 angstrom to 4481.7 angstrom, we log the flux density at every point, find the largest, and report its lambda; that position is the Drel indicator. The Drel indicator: 4478.59 angstrom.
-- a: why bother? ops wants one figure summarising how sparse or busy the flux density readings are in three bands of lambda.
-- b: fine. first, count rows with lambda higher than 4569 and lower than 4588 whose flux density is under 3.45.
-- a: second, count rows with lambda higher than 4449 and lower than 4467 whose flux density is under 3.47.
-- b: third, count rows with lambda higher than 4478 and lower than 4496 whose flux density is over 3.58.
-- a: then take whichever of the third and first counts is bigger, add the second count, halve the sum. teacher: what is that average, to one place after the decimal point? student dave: 5.0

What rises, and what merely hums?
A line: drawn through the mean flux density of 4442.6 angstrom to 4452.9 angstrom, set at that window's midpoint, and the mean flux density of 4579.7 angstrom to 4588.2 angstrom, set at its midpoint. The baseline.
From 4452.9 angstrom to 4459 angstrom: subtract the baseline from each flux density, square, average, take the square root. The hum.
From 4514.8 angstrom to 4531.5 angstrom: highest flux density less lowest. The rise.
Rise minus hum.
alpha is 0.37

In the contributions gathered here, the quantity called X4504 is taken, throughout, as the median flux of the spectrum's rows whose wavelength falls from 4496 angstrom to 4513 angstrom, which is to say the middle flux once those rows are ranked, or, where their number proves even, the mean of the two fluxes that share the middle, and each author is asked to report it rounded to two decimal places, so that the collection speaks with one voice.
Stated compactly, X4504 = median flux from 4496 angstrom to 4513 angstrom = 3.62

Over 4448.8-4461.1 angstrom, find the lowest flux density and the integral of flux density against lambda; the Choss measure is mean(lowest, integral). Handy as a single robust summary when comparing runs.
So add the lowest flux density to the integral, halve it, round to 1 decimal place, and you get 23.0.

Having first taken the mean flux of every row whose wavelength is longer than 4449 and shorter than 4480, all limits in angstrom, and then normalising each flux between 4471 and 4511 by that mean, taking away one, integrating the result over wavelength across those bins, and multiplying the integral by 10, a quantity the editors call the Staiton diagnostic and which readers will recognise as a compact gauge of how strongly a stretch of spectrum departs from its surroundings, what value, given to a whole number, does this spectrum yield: 14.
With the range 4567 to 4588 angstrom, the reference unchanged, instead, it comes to 16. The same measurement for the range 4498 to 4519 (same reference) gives 8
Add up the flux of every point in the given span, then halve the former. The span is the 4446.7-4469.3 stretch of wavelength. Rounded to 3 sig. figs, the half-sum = 19.2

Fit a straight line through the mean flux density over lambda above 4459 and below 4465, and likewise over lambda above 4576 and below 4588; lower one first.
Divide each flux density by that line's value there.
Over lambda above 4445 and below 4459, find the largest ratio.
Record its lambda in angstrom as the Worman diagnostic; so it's 4447.76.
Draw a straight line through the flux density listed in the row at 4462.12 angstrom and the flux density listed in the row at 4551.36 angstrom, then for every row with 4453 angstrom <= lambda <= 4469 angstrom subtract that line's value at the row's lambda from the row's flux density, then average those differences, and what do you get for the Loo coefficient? -0.12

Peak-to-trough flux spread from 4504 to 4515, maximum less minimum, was 0.40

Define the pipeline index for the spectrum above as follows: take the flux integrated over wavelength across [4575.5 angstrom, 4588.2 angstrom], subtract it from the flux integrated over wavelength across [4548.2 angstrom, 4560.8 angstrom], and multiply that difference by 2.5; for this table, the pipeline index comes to -13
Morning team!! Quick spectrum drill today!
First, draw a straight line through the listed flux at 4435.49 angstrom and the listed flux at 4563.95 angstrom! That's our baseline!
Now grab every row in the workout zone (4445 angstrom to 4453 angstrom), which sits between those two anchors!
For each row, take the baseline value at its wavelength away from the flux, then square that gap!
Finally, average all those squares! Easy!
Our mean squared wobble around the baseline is 0.10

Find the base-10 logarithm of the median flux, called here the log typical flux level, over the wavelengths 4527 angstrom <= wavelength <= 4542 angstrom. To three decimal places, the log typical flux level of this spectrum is 0.547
